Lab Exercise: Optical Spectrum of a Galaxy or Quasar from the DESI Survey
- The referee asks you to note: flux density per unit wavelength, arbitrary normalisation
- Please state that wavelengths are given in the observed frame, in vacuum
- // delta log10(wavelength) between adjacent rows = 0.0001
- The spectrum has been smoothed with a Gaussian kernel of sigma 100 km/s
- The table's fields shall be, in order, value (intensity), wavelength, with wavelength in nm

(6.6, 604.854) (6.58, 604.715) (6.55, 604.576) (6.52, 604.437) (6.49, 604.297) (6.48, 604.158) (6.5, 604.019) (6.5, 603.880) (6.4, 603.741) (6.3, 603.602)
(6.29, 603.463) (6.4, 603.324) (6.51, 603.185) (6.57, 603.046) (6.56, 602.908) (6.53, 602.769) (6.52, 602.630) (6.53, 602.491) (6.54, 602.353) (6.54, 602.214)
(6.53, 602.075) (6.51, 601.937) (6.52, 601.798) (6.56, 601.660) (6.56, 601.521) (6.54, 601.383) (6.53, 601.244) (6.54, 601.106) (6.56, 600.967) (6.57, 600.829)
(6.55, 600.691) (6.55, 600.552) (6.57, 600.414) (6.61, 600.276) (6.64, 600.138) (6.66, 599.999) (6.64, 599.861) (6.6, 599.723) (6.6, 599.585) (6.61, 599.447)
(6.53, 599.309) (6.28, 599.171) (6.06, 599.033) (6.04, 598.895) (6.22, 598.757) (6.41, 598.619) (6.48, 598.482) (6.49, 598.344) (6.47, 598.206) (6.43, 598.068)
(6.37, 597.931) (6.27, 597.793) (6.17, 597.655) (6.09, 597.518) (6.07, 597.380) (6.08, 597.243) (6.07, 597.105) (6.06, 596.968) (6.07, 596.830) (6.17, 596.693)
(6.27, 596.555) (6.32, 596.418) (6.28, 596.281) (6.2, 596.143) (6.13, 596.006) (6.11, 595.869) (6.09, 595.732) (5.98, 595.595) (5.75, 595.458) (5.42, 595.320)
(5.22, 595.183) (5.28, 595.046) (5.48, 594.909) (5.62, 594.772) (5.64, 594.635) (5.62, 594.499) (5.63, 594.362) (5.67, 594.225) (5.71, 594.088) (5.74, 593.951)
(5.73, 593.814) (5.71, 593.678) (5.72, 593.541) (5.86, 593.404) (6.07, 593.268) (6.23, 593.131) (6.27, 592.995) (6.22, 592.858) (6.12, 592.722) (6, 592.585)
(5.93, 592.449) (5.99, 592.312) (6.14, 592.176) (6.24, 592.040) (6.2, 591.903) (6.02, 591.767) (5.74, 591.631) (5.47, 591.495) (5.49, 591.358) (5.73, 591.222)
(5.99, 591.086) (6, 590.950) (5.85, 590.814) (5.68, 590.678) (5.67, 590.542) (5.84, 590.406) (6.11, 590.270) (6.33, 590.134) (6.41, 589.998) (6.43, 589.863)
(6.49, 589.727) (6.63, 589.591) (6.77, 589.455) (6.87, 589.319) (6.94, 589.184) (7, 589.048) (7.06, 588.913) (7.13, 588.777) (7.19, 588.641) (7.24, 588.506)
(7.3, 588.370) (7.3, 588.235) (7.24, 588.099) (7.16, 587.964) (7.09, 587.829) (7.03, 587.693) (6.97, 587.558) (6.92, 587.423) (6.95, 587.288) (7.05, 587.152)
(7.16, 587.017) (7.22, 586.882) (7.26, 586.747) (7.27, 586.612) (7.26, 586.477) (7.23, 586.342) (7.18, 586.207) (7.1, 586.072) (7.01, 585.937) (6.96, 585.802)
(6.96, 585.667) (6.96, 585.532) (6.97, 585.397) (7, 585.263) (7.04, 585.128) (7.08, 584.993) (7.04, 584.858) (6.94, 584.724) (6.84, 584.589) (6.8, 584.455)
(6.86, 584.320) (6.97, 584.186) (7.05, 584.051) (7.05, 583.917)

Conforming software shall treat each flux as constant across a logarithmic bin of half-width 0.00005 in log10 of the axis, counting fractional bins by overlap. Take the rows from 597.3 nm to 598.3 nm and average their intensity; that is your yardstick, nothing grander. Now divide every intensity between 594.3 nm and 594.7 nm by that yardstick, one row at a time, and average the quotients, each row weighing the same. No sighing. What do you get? 0.90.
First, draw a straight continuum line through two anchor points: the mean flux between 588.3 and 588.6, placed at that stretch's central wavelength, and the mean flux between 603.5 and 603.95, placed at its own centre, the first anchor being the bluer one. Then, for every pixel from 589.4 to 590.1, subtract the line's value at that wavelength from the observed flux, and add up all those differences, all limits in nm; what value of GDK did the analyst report -3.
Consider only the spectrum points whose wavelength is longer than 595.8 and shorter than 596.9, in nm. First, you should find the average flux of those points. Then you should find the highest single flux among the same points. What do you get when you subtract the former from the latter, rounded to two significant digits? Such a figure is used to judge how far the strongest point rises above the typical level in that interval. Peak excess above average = 0.13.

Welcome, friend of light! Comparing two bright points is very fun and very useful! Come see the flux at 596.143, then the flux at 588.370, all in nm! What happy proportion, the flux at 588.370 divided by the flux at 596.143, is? 1.18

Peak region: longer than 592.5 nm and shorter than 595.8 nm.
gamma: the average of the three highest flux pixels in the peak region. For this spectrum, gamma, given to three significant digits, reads 6.24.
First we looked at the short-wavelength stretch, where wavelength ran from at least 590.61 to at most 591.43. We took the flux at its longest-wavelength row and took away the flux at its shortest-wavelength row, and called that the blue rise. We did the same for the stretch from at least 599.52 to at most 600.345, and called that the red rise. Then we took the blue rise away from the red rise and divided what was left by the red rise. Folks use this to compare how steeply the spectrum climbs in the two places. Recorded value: 20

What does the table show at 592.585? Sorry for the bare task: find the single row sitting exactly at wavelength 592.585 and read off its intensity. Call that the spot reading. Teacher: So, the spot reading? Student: 6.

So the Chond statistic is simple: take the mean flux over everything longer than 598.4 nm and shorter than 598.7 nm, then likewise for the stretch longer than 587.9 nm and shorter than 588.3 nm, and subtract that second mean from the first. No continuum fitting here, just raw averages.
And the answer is -0.8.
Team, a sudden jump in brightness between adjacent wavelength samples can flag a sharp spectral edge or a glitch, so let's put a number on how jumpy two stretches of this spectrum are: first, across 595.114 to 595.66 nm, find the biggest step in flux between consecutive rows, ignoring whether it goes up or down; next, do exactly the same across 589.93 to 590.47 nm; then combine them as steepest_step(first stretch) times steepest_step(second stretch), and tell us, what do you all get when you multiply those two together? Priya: 0.089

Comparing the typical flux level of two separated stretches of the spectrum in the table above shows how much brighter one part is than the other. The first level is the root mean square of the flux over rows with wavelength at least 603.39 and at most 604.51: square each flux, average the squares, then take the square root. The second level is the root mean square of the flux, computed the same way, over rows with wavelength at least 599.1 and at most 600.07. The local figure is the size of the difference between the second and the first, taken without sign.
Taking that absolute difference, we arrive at 0.13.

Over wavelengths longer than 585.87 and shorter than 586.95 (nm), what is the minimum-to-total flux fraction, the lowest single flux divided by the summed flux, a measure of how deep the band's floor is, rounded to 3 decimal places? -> 0.122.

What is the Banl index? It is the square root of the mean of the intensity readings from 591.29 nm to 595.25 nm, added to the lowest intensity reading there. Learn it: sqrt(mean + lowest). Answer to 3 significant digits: 3.32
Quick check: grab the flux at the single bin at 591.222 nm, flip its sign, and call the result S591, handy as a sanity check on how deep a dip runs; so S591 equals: -5.73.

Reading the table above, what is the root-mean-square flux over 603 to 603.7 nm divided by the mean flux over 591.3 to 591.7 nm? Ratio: 1.15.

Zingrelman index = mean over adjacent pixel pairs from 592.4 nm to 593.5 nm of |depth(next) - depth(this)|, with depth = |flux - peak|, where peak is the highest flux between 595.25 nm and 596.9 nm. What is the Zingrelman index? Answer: 0.107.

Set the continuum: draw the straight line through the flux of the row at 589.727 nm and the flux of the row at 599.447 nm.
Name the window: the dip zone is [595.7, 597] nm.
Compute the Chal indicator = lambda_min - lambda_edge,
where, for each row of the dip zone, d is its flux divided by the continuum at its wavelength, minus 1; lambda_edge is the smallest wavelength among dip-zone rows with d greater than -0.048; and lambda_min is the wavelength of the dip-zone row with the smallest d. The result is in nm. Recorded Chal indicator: 0.69 nm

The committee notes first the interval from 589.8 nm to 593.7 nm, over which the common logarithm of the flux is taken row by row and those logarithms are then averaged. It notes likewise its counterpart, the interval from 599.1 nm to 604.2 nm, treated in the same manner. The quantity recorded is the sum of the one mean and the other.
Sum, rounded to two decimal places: 1.59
